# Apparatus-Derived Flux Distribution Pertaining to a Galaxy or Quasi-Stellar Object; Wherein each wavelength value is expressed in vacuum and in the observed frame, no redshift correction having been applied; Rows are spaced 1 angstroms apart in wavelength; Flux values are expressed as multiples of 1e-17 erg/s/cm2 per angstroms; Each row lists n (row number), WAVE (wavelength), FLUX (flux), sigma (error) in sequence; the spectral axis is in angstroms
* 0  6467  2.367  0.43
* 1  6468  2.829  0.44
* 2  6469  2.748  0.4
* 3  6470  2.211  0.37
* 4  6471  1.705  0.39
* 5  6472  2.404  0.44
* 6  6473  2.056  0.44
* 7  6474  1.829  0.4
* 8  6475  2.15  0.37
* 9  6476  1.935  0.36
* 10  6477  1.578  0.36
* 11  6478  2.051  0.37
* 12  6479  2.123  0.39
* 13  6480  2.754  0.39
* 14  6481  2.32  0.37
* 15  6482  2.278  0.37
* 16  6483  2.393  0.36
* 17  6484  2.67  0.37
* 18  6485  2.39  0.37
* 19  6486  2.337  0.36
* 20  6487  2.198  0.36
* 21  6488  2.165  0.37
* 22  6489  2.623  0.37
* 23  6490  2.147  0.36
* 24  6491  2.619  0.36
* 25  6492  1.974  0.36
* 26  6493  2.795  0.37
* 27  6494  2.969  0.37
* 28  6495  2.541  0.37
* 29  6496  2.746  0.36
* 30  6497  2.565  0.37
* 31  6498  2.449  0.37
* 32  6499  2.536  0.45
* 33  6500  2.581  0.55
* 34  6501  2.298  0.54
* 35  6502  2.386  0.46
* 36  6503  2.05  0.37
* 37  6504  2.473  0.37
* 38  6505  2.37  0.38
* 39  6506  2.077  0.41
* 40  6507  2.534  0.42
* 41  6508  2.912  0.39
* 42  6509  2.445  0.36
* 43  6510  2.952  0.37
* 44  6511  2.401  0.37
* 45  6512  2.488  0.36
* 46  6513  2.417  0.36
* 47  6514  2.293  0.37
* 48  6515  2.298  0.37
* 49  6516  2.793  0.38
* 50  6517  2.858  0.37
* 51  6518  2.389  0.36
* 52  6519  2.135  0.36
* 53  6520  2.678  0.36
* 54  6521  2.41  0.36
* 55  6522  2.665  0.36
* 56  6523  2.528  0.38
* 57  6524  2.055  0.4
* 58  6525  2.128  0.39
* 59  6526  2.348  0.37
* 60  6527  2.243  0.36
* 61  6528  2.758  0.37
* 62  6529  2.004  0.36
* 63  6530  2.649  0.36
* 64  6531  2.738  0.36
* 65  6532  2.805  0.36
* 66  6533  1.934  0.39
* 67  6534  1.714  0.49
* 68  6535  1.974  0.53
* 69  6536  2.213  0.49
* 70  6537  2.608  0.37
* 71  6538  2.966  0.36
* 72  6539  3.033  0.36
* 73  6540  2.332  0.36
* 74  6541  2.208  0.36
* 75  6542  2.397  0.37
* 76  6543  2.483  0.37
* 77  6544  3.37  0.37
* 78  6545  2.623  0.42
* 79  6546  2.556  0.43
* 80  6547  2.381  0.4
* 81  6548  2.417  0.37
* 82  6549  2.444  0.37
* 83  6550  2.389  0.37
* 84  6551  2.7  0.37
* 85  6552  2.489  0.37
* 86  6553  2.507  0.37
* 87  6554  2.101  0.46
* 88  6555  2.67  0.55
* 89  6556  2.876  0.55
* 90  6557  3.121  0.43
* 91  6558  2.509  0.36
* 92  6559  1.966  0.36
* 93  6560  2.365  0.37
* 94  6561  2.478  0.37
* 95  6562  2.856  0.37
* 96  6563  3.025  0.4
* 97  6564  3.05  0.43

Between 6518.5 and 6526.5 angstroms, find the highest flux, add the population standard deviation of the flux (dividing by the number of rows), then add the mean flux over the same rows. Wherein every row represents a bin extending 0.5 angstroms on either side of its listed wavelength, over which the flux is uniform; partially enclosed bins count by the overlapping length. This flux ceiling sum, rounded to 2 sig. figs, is 5.3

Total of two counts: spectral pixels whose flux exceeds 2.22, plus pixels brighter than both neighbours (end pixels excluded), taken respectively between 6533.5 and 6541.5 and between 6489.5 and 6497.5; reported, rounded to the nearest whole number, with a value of 7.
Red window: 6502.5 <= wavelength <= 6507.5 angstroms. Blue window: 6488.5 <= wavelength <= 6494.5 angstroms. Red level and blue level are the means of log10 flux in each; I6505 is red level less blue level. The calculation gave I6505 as -0.04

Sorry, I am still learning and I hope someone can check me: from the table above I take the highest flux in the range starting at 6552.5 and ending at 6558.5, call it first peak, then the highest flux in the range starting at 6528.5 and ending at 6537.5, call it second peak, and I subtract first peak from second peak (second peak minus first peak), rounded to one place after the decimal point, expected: -0.3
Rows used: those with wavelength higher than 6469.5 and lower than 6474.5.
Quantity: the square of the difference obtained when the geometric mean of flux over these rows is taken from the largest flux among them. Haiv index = 0.14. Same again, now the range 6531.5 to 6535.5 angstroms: 0.54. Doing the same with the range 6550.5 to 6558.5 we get 0.27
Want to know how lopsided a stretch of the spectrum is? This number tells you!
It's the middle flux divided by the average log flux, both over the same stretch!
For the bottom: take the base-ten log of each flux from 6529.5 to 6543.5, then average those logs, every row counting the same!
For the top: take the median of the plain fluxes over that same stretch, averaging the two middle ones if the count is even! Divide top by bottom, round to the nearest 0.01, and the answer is 6.41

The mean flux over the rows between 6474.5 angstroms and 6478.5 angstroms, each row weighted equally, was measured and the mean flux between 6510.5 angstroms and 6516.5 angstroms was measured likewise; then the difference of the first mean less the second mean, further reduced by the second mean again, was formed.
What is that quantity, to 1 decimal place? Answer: -3.0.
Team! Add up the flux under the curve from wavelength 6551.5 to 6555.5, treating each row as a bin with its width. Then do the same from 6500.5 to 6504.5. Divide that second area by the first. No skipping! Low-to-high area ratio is 0.94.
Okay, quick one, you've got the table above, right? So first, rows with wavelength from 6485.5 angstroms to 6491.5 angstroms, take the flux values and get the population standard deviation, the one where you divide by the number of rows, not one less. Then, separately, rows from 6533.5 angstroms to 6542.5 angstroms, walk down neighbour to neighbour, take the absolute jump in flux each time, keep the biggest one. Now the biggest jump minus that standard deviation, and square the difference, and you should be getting 0.25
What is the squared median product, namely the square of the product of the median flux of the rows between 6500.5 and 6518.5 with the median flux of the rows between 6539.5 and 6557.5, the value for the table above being 35.9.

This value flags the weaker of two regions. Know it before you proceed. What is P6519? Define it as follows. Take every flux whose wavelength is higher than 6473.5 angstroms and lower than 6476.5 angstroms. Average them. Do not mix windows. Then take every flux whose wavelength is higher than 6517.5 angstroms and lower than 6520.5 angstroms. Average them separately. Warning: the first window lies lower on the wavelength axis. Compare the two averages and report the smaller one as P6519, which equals 1.97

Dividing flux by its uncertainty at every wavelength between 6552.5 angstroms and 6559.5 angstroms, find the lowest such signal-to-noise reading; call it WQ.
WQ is 4.6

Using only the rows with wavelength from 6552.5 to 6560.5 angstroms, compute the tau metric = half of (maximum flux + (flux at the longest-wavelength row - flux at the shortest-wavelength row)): 1.5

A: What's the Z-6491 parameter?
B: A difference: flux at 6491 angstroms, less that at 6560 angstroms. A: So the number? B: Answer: 0.3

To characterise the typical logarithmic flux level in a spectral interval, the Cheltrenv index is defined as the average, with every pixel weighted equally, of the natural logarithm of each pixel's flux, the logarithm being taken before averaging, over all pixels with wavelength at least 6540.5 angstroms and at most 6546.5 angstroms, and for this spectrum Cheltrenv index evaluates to 0.949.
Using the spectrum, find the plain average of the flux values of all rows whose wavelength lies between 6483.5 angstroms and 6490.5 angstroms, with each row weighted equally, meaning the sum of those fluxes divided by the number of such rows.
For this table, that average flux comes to 2.36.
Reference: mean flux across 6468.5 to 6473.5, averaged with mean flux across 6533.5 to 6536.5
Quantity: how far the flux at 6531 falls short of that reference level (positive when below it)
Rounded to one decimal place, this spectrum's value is -0.6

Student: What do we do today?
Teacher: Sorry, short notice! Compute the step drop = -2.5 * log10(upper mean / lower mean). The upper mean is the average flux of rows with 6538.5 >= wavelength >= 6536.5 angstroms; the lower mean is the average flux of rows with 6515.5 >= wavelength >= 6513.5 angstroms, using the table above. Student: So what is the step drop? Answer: -0.21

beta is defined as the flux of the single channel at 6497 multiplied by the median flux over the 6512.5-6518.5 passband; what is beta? 6.2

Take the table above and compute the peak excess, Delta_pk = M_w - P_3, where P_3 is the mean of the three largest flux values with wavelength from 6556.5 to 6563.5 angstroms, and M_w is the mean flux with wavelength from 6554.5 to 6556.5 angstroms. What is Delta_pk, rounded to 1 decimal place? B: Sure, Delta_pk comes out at -0.2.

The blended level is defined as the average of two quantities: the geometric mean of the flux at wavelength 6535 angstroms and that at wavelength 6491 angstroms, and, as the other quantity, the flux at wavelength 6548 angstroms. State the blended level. 2.35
